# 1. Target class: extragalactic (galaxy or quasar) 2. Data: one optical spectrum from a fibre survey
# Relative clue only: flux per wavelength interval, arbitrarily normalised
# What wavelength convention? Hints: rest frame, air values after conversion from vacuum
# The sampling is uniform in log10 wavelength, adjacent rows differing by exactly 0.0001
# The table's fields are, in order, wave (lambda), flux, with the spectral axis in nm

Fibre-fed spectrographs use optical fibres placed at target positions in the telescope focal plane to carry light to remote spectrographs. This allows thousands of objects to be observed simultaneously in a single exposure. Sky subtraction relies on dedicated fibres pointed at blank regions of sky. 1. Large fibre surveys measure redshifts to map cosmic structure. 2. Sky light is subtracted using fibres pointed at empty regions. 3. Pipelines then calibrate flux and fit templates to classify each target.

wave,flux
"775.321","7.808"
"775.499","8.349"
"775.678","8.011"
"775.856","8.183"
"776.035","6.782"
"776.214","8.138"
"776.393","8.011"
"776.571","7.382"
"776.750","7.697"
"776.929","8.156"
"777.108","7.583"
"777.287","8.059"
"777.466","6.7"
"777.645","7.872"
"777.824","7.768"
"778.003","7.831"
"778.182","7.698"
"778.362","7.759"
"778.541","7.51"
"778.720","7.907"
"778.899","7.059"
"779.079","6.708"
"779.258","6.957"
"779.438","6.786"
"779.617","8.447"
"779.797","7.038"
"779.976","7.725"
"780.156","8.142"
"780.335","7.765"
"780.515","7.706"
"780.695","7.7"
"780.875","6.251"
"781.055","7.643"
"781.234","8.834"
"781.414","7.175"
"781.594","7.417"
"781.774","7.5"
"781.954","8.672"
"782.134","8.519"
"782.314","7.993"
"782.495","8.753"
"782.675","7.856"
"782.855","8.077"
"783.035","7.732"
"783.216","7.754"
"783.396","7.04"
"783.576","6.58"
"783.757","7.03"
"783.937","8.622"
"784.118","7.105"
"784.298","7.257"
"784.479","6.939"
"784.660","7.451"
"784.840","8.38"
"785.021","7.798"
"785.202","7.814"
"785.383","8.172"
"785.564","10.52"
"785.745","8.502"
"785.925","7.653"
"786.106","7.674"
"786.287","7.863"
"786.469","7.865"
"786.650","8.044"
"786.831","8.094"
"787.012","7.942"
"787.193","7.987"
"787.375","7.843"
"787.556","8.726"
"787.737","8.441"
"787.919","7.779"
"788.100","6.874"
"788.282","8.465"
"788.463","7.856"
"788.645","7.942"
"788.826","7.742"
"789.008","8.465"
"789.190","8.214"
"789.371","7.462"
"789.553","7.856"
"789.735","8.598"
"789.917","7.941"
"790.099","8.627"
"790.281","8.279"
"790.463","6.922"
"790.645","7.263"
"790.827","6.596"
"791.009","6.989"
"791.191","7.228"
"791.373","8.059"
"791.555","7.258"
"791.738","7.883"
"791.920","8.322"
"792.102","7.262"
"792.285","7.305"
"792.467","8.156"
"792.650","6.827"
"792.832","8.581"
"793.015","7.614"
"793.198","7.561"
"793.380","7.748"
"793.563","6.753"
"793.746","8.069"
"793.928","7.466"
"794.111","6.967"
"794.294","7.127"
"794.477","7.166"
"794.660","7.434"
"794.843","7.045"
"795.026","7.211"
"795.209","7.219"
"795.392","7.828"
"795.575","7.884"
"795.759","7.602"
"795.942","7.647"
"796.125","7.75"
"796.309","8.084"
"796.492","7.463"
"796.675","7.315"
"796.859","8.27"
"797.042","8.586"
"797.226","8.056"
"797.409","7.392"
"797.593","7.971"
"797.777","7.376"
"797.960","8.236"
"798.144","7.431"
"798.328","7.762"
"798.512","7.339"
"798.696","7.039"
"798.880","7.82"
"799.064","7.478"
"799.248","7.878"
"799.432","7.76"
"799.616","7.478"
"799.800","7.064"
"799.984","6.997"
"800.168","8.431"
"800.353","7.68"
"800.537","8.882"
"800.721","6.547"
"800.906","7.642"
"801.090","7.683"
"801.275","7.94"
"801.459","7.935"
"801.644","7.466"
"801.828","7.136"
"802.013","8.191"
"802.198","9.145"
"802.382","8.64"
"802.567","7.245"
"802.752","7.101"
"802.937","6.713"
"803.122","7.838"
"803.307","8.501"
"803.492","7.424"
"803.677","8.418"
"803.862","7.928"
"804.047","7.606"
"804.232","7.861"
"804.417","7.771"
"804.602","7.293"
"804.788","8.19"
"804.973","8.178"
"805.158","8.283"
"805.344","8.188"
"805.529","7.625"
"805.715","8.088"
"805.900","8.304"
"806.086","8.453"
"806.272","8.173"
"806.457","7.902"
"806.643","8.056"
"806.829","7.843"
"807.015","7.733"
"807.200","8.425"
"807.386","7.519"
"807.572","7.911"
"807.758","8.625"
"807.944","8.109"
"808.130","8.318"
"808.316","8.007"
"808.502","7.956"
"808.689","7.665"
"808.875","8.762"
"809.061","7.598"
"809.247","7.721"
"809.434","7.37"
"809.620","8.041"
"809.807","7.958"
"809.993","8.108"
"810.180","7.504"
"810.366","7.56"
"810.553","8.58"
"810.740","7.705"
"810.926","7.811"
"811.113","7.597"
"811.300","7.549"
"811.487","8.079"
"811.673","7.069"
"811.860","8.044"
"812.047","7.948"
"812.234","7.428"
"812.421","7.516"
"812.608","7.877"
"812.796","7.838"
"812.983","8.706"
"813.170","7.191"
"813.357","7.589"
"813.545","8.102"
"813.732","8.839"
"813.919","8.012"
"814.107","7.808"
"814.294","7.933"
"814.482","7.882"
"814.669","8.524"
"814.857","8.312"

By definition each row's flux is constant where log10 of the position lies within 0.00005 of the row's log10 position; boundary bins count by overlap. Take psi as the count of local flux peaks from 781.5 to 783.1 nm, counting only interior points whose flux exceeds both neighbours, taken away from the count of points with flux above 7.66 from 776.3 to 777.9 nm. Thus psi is 3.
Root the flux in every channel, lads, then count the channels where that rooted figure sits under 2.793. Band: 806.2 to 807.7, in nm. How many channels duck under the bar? 2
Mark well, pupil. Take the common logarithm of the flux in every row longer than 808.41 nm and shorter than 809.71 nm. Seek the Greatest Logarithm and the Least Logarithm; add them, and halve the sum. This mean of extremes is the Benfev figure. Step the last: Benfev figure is 0.905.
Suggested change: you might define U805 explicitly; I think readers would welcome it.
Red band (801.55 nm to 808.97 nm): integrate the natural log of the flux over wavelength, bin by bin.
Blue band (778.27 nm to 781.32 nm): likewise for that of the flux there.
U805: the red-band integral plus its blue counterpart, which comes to 21.5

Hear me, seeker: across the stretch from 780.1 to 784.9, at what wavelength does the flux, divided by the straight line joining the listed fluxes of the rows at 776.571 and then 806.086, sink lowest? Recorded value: 780.875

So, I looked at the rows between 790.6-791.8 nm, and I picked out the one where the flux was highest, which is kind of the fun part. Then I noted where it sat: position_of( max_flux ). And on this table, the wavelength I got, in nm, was 791.373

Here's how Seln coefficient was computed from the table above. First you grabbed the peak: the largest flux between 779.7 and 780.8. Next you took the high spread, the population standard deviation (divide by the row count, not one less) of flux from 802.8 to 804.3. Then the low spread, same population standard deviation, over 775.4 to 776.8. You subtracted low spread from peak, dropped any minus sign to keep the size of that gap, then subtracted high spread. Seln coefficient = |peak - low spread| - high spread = 7.1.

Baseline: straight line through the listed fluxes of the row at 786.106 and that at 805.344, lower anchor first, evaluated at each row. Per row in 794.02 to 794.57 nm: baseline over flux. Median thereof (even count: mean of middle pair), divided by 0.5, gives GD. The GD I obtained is 2.21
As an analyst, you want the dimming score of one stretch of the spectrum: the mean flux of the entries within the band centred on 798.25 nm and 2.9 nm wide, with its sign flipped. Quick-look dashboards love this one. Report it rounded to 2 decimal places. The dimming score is -7.74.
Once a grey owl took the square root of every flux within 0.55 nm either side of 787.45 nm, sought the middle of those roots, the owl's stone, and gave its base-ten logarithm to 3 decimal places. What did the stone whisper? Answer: 0.451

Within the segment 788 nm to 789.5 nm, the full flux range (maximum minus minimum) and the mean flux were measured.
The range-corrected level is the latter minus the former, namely 6.29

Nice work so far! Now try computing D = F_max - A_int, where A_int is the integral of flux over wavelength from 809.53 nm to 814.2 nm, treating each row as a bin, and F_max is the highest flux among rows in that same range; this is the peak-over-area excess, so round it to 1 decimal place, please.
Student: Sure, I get -27.9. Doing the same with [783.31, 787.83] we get -25.2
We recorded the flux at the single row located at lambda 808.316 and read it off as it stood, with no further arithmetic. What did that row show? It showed 8.007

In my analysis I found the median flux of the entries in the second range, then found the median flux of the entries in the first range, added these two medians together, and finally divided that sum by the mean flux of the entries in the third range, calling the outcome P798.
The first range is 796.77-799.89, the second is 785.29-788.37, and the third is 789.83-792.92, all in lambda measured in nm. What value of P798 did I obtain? 2.067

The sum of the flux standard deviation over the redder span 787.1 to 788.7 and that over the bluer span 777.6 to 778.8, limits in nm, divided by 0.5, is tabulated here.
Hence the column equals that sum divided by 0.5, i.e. 1.3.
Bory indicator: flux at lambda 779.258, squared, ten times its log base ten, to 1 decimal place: 16.8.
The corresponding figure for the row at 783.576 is 16.4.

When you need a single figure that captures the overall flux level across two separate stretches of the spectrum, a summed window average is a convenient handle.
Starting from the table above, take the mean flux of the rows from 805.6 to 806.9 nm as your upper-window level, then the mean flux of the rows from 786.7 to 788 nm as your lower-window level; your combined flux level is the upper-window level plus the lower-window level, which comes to 16.2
